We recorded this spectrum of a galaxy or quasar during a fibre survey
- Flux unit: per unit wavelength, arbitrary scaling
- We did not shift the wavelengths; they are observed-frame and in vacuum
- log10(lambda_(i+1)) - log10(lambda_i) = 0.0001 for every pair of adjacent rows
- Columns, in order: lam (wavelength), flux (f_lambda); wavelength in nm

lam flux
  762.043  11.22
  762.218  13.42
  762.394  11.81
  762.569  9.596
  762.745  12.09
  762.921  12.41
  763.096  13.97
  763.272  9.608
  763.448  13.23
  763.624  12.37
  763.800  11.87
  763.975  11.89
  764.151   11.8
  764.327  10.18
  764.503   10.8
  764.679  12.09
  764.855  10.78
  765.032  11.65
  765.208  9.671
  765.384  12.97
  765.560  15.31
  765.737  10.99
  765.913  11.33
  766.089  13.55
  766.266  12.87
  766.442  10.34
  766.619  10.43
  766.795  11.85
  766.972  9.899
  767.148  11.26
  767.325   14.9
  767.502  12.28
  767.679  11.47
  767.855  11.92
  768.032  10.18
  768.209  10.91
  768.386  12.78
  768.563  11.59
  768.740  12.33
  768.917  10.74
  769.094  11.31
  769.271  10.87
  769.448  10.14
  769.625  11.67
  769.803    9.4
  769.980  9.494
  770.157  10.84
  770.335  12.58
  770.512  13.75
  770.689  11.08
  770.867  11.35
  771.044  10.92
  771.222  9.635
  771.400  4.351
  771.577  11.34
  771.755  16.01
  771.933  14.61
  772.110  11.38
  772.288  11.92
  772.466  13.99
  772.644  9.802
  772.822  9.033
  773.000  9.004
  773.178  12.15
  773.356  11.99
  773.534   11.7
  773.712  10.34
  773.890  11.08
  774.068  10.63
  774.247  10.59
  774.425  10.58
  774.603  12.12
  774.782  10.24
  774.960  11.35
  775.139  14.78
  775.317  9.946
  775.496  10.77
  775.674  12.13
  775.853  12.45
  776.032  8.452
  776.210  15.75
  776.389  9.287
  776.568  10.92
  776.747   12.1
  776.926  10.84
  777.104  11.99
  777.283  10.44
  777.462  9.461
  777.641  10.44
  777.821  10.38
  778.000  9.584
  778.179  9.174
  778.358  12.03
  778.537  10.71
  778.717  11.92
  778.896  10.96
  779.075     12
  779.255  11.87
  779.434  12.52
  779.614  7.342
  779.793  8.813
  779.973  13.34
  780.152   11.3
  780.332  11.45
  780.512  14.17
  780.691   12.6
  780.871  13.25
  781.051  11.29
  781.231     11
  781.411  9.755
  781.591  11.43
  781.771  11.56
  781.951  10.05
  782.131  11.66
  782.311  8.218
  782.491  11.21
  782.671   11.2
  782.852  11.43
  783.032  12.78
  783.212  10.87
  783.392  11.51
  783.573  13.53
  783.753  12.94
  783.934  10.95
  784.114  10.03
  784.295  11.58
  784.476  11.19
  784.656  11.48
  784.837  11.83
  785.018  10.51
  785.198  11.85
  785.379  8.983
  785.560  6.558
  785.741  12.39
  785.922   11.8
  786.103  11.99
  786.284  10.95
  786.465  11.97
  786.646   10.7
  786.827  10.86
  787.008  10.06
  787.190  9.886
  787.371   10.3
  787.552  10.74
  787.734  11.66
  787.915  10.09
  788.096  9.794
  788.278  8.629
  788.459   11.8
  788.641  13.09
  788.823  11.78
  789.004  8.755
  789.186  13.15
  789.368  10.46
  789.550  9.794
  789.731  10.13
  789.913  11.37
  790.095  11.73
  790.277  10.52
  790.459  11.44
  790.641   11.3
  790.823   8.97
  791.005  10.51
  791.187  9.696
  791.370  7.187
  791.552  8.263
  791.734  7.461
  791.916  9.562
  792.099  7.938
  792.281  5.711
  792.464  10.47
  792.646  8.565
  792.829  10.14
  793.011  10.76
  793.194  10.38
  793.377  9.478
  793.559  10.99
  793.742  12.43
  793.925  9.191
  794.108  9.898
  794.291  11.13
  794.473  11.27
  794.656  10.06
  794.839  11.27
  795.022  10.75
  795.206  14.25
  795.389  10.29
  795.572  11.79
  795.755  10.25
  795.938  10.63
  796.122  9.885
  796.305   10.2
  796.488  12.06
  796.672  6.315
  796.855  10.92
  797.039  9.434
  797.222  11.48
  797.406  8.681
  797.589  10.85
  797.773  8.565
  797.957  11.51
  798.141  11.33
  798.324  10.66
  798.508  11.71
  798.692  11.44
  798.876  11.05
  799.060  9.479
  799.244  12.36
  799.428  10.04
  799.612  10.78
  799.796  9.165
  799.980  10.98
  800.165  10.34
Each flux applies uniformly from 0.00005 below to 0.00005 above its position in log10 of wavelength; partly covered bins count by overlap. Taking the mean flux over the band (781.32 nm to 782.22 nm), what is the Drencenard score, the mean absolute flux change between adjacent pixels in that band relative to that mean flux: 0.11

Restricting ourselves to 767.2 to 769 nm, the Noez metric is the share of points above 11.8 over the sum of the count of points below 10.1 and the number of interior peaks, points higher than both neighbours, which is 0.17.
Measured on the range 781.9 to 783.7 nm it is 0.04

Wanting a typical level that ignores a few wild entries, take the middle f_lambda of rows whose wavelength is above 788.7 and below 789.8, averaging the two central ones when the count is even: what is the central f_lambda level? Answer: 10.3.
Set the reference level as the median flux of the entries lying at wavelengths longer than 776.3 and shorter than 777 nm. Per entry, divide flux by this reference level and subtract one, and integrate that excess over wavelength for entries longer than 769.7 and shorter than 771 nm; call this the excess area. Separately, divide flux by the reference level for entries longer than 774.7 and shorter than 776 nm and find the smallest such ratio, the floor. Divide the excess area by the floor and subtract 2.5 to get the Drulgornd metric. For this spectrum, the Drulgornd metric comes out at -2.46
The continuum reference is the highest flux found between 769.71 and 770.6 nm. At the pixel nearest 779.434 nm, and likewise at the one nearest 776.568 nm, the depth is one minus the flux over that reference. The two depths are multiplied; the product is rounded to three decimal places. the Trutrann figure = 0.018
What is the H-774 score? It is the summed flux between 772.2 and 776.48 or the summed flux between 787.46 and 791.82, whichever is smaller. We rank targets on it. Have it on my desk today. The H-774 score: 248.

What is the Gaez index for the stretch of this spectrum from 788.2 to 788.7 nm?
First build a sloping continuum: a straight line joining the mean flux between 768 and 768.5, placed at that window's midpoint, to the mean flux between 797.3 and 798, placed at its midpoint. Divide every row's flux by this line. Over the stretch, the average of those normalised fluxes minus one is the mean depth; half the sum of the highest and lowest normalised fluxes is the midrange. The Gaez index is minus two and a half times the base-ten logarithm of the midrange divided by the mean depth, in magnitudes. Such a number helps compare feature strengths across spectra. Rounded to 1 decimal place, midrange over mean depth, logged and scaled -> -2.8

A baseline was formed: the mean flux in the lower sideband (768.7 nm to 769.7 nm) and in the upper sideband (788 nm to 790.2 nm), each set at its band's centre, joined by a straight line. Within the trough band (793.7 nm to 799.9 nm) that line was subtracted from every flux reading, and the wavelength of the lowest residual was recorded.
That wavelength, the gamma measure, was 796.672 nm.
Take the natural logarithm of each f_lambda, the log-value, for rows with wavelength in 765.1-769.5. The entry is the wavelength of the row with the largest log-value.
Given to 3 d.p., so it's 765.560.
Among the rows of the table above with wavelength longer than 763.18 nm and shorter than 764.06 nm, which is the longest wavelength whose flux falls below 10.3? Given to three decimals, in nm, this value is 763.272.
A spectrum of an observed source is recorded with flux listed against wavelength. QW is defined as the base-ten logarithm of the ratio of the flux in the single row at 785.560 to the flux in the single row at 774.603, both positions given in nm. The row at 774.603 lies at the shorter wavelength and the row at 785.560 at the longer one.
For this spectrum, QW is -0.27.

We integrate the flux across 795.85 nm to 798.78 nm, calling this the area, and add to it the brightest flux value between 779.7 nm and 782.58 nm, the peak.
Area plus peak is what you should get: 45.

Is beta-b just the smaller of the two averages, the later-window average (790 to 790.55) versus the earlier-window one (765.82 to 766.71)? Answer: 11.2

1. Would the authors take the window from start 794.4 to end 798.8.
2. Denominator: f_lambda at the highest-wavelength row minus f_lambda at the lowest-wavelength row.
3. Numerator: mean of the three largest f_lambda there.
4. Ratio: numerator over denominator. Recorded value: 75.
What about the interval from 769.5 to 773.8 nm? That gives -11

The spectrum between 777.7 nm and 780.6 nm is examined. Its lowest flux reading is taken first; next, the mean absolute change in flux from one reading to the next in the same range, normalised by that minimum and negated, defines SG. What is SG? -0.23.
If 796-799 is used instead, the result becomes -0.30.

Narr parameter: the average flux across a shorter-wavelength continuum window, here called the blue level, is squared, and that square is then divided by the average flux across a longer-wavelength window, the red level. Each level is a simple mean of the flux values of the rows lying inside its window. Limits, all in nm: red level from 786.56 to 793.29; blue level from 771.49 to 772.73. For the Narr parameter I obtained 16.0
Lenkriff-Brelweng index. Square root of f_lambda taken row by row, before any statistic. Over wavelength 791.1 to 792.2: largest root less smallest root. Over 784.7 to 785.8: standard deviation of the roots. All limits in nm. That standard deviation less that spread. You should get -0.1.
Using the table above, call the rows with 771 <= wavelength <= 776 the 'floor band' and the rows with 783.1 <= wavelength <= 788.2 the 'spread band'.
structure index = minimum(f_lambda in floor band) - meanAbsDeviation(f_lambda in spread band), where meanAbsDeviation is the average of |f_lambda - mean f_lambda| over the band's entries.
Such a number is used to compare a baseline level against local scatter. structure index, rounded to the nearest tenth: 3.4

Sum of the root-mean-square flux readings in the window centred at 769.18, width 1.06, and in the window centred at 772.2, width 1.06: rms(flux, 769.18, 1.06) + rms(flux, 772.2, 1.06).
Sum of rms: 24.3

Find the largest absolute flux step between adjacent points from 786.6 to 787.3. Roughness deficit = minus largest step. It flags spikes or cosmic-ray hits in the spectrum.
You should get -0.8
